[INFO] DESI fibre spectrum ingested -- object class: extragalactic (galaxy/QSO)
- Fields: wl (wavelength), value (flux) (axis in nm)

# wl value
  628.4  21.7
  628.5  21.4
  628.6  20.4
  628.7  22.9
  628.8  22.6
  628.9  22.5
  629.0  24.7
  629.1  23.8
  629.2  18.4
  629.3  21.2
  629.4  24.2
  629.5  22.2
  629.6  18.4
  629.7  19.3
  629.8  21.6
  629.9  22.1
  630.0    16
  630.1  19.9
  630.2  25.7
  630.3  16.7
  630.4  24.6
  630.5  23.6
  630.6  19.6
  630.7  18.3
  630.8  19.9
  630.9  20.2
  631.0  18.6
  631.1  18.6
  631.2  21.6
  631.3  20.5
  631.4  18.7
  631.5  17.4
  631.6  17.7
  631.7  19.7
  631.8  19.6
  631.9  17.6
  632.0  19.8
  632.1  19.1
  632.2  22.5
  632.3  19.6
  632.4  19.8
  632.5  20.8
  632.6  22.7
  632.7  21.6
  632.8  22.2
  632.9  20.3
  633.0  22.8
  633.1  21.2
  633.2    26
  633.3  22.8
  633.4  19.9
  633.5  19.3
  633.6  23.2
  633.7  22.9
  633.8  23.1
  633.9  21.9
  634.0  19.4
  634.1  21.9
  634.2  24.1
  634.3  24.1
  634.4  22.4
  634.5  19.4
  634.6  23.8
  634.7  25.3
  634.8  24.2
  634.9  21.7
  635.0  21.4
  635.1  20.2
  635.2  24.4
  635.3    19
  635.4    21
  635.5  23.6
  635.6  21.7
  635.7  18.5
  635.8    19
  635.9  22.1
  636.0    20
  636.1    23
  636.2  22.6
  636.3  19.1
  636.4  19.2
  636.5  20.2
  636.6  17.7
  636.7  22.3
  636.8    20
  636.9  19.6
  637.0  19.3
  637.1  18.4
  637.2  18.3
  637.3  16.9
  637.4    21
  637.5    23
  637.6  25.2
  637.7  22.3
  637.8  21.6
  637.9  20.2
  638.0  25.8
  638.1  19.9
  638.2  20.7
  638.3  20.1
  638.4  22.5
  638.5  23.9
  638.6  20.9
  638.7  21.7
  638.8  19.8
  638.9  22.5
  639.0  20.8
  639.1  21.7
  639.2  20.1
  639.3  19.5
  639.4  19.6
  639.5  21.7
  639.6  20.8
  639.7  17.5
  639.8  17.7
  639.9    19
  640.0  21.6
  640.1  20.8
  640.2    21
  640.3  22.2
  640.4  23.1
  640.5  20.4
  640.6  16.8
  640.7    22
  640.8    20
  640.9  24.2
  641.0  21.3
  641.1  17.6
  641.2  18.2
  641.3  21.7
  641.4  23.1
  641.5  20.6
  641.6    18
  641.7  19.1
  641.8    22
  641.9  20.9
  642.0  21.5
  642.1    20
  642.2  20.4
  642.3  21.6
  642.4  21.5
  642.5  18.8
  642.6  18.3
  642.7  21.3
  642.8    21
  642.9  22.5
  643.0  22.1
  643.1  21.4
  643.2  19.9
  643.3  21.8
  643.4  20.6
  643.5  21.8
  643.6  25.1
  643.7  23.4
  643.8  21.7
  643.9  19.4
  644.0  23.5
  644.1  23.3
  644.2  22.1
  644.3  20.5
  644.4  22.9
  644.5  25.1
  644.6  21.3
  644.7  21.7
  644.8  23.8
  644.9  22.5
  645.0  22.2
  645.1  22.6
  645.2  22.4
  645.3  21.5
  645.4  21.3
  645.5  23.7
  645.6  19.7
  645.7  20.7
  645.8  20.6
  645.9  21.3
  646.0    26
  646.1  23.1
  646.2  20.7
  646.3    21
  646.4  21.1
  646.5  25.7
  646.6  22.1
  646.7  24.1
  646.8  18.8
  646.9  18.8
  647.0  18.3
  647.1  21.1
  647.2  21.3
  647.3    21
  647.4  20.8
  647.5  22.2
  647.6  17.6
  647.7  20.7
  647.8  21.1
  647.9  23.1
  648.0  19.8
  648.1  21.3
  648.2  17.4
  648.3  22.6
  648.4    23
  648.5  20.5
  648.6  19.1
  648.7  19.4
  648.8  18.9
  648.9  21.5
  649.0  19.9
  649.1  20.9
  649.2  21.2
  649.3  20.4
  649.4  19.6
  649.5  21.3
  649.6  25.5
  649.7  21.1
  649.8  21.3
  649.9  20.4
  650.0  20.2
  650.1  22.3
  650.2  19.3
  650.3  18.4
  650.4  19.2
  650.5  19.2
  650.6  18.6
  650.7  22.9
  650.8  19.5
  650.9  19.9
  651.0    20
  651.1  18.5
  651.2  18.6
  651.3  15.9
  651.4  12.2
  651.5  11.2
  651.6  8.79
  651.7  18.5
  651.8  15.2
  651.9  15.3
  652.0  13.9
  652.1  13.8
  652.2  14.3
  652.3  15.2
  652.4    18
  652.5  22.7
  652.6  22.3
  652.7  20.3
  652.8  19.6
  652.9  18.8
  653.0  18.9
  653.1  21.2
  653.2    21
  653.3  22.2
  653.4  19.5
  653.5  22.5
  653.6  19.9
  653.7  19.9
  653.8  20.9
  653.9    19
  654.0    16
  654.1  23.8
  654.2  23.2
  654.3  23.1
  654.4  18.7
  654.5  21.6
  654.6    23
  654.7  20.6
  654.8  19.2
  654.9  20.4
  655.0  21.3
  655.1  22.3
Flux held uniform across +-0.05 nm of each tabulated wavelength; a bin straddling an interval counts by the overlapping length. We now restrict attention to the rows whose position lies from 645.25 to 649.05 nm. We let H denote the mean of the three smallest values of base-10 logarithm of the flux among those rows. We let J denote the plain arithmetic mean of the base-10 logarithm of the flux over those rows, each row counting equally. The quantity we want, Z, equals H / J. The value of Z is 0.945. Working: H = 1.25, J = 1.32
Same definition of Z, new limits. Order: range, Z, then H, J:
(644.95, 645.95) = 0.981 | 1.31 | 1.33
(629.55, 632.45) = 0.943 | 1.22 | 1.30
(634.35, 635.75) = 0.955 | 1.28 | 1.34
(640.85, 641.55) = 0.965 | 1.27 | 1.32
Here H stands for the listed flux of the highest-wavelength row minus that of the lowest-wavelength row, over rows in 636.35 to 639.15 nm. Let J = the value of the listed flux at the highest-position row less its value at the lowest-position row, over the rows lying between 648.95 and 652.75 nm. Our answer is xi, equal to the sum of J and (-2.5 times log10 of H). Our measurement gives -0.6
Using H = 2.5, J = 0.4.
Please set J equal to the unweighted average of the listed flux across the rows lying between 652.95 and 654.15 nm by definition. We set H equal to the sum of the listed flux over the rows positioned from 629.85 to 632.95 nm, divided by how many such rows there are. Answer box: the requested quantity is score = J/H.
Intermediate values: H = 20.2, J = 20.4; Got 1.01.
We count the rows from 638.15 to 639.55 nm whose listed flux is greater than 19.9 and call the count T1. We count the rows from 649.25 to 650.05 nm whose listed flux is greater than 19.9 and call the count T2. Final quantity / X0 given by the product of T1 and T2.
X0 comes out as 77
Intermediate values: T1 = 11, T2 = 7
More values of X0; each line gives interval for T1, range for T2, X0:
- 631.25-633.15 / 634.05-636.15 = 153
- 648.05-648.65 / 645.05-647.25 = 72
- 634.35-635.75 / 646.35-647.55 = 99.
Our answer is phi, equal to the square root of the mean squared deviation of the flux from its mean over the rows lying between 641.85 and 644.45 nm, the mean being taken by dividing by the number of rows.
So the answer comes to 1.49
